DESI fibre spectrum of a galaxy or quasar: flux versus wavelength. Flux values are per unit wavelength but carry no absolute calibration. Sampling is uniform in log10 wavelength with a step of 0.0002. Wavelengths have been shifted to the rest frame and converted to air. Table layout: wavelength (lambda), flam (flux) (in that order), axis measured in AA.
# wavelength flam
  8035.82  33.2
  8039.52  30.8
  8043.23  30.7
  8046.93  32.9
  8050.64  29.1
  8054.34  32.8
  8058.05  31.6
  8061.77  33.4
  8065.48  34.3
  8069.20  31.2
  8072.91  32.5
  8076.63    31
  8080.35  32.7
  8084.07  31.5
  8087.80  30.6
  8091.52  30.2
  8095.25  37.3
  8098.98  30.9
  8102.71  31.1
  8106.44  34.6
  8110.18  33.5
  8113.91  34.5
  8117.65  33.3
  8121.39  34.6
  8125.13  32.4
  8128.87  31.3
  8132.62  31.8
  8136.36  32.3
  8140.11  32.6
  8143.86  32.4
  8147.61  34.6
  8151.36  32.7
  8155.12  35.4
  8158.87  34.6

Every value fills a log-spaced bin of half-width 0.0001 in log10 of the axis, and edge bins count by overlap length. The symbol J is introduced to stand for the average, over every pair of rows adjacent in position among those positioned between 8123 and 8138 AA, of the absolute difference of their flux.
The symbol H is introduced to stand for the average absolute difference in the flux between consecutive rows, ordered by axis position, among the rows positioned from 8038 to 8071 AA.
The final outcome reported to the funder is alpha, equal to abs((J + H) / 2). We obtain 1.4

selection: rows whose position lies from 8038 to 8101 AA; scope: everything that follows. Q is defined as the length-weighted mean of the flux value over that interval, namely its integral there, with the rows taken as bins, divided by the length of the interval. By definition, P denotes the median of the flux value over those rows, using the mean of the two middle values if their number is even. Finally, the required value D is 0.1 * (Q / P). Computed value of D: 0.102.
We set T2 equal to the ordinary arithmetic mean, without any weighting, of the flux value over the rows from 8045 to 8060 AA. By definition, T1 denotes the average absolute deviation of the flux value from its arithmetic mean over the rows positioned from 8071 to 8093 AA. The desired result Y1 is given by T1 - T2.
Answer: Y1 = -30.8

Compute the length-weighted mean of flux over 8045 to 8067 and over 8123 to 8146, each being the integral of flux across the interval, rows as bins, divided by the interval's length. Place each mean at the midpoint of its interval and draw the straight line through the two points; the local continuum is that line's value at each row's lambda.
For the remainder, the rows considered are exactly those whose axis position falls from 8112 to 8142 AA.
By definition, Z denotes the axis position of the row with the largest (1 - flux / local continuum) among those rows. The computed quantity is 8128.87 AA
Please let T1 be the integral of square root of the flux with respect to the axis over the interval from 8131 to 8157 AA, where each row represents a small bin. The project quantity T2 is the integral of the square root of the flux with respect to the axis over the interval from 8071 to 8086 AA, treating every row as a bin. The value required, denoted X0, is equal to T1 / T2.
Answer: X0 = 1.8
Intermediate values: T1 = 150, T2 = 85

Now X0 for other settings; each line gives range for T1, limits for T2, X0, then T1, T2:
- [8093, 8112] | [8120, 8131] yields 1.7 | 110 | 63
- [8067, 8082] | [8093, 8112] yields 0.8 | 85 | 110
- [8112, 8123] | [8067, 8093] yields 0.4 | 64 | 146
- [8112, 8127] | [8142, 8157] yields 1.0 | 87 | 87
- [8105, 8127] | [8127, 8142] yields 1.5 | 128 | 85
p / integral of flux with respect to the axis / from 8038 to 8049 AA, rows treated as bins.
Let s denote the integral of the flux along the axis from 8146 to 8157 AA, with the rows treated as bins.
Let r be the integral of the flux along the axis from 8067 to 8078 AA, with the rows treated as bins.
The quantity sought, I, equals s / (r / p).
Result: 374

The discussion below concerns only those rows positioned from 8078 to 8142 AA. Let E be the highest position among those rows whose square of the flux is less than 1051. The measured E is 8136.36 AA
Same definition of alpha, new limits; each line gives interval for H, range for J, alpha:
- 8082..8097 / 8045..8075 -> 2.5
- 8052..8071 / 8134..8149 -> 1.3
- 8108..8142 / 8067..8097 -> 1.5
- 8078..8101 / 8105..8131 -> 2.3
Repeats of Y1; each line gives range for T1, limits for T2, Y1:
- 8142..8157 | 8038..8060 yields -30.1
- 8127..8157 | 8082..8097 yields -31.3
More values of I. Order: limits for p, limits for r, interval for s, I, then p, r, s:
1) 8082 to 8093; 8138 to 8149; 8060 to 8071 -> 338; 339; 364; 363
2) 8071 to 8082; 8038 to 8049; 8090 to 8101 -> 369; 353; 346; 361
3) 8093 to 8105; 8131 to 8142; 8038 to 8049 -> 387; 397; 355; 346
